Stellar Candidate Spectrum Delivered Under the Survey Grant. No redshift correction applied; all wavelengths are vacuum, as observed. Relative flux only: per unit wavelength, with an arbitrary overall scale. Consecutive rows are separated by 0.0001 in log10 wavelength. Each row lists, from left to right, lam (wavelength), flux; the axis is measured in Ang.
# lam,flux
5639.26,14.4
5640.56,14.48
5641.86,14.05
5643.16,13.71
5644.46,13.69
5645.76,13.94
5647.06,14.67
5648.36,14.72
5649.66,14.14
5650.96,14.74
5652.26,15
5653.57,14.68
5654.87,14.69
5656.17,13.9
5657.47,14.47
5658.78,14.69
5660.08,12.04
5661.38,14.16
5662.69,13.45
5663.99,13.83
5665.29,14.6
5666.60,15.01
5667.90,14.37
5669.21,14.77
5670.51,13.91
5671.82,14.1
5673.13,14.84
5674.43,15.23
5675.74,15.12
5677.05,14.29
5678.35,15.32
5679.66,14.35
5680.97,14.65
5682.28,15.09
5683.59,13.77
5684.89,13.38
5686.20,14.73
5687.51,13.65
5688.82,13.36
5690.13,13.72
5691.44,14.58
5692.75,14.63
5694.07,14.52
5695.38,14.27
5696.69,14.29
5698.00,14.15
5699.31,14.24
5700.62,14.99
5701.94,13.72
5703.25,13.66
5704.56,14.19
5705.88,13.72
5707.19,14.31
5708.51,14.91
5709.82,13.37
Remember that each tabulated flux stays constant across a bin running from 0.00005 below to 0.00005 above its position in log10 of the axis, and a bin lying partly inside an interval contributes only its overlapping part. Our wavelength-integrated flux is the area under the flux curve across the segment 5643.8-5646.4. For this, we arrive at 35.9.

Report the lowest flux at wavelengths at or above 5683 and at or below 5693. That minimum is 13.36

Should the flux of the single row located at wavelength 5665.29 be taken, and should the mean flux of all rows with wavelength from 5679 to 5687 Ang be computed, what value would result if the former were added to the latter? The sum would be 28.9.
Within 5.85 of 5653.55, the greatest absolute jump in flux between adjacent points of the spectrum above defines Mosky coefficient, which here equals 0.8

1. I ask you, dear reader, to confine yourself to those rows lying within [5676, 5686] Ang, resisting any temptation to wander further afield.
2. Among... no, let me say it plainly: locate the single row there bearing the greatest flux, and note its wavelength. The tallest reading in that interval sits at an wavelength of 5678.35 Ang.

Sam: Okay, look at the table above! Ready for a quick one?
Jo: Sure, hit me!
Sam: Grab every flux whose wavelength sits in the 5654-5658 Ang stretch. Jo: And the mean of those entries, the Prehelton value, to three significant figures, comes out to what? 14.4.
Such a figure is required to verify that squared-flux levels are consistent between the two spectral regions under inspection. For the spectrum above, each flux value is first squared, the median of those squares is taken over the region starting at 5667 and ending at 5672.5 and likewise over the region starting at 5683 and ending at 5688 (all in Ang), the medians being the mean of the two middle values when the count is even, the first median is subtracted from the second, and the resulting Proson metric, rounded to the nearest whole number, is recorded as -15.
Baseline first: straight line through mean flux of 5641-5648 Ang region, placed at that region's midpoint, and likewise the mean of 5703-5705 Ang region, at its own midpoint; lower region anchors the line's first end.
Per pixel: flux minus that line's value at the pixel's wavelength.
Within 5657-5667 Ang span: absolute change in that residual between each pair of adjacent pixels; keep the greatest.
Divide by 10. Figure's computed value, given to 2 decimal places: 0.26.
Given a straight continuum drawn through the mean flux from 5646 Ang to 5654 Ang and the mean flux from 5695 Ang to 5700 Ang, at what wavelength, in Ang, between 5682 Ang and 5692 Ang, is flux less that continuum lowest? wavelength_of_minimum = 5684.89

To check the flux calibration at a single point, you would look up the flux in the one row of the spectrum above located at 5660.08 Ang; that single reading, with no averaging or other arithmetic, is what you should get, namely 12.04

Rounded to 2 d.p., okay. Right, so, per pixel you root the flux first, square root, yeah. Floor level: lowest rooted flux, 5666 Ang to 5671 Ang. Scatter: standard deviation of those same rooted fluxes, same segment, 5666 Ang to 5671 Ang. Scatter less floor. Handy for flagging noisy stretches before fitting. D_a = -3.67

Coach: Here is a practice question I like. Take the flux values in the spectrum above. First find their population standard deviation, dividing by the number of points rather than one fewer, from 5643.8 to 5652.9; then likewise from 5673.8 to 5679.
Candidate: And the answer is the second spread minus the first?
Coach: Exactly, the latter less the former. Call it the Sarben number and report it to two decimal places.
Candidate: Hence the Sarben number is -0.04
